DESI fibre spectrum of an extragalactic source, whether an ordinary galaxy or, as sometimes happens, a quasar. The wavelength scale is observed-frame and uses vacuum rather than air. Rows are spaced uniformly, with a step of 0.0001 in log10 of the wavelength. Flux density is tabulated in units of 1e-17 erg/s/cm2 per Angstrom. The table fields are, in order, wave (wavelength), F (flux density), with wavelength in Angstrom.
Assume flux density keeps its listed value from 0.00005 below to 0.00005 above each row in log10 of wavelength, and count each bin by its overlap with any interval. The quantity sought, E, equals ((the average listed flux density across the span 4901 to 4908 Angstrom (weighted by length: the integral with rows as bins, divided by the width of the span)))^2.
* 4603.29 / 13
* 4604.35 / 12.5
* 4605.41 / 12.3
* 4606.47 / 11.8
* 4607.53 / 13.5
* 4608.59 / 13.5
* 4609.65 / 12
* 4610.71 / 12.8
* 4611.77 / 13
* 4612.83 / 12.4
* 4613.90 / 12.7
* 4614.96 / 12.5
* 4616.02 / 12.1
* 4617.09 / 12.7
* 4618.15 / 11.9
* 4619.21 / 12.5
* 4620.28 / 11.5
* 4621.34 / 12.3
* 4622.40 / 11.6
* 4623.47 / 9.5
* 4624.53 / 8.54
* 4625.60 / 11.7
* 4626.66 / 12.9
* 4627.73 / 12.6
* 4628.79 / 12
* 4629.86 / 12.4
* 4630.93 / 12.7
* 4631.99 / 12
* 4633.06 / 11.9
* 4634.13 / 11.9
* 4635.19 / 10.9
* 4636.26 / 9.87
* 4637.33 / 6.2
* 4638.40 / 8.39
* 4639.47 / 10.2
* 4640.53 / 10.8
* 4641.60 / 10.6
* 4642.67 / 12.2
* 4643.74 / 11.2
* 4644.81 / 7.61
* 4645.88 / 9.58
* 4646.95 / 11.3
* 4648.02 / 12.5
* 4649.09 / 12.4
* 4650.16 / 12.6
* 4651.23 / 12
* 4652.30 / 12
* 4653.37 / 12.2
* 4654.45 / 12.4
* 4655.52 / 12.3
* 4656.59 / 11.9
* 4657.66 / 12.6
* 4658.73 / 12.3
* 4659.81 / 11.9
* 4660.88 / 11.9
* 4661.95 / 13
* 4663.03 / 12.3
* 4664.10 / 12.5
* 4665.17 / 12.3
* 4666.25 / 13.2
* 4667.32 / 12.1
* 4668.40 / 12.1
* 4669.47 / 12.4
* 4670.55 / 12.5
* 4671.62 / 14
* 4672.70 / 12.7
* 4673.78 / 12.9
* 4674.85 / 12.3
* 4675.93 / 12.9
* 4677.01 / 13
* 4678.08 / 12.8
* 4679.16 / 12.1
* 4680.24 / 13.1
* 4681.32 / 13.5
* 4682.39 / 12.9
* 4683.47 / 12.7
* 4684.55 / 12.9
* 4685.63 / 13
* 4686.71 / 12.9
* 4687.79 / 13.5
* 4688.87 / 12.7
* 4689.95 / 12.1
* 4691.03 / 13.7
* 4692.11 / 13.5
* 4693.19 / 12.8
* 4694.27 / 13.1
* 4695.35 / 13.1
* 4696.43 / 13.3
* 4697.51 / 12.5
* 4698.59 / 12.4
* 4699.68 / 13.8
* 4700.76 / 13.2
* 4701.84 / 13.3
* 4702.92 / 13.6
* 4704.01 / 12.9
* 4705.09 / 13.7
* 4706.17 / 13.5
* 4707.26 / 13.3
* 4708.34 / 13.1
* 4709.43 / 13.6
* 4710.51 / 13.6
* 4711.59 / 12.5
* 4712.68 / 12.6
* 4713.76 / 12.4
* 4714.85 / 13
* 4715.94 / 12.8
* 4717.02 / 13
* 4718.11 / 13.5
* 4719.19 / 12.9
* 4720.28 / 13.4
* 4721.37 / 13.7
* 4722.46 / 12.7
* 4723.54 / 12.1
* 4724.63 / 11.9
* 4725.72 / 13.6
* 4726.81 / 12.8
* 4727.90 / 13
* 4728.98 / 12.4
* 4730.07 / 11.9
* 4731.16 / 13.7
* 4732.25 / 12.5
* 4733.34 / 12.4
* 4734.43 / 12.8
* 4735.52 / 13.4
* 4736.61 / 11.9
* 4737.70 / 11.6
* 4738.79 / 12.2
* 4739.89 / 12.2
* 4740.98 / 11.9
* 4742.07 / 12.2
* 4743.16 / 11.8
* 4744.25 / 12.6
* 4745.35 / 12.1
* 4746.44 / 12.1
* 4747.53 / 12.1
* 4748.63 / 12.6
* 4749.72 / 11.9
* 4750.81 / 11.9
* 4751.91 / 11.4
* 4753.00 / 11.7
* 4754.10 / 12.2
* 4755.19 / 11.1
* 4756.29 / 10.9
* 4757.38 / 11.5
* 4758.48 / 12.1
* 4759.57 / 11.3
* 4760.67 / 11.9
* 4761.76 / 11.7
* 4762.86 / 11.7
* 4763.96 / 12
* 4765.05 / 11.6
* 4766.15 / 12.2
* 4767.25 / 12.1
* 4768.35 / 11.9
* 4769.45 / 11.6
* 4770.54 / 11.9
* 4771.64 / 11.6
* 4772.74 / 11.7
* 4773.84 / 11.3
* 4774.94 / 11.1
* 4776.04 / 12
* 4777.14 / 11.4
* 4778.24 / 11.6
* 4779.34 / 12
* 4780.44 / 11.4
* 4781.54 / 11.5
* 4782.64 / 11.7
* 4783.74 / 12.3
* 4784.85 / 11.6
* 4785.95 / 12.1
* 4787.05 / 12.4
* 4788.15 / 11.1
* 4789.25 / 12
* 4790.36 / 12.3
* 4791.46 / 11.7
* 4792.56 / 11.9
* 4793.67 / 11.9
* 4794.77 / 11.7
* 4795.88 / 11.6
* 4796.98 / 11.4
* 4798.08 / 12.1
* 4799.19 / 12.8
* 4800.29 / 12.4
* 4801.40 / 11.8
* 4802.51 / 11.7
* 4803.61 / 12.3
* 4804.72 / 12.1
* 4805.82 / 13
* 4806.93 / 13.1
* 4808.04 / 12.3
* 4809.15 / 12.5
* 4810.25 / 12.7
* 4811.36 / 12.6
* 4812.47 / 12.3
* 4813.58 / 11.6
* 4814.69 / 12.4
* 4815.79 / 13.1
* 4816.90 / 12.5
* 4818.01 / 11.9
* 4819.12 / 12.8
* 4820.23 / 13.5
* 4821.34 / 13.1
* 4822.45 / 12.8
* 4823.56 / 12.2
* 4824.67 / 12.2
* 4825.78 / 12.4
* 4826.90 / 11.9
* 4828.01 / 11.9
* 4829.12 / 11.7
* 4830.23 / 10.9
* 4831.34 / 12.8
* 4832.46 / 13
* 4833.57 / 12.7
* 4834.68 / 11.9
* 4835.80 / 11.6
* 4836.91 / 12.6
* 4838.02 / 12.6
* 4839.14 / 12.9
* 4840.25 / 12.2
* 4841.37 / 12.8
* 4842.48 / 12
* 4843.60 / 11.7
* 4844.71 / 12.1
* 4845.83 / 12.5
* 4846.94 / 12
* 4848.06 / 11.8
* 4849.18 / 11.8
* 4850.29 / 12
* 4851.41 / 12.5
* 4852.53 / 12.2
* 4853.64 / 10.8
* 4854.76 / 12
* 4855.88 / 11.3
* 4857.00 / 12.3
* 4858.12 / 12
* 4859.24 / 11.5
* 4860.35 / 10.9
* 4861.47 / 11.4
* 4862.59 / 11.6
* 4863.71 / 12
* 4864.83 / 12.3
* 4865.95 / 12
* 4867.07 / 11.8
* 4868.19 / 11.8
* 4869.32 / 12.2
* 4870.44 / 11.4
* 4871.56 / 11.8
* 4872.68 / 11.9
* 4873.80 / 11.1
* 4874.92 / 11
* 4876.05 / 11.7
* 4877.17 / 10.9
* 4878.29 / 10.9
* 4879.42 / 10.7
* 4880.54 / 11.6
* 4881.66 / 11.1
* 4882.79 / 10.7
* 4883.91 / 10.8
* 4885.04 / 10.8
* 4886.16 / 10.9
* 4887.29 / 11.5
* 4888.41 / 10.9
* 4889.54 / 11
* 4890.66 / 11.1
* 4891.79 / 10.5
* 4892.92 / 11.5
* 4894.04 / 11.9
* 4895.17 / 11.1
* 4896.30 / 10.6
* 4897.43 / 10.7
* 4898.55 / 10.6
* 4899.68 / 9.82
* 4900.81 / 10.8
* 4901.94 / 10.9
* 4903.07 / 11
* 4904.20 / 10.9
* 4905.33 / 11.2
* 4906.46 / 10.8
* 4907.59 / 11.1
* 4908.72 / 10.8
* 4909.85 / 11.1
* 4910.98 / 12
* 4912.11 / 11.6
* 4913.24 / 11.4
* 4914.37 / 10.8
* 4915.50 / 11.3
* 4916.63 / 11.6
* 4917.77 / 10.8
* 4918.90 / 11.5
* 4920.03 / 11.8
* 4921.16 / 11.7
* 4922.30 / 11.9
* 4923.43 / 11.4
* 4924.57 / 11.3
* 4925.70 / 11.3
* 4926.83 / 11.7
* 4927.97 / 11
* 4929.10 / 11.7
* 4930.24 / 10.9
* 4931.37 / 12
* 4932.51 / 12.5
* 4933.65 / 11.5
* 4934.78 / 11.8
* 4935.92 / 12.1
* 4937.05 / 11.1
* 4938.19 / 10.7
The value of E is 120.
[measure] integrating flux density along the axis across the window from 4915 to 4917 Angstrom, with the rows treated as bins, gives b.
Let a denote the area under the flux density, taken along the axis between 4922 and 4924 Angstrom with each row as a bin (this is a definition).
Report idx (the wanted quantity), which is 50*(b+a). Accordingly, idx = 2307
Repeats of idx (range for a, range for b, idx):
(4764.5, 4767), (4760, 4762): 2672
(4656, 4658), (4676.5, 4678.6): 2583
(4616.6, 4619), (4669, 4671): 2725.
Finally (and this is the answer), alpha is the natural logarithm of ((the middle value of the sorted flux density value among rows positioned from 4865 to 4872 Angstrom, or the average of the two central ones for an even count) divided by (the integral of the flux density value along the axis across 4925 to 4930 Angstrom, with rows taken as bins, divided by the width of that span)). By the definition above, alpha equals 0.04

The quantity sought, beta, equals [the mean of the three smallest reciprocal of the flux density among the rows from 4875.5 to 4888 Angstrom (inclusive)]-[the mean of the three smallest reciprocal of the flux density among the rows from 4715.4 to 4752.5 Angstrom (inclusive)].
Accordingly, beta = 0.013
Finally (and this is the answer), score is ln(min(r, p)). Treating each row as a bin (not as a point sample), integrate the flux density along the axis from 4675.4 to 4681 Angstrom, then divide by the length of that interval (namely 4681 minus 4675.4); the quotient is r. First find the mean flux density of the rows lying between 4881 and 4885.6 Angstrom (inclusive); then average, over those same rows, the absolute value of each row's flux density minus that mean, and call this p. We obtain -2.08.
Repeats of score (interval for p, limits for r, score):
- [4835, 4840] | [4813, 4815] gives -0.89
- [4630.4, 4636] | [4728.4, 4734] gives -0.94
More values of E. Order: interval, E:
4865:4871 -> 141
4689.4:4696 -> 171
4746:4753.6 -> 143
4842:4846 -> 145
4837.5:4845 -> 152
